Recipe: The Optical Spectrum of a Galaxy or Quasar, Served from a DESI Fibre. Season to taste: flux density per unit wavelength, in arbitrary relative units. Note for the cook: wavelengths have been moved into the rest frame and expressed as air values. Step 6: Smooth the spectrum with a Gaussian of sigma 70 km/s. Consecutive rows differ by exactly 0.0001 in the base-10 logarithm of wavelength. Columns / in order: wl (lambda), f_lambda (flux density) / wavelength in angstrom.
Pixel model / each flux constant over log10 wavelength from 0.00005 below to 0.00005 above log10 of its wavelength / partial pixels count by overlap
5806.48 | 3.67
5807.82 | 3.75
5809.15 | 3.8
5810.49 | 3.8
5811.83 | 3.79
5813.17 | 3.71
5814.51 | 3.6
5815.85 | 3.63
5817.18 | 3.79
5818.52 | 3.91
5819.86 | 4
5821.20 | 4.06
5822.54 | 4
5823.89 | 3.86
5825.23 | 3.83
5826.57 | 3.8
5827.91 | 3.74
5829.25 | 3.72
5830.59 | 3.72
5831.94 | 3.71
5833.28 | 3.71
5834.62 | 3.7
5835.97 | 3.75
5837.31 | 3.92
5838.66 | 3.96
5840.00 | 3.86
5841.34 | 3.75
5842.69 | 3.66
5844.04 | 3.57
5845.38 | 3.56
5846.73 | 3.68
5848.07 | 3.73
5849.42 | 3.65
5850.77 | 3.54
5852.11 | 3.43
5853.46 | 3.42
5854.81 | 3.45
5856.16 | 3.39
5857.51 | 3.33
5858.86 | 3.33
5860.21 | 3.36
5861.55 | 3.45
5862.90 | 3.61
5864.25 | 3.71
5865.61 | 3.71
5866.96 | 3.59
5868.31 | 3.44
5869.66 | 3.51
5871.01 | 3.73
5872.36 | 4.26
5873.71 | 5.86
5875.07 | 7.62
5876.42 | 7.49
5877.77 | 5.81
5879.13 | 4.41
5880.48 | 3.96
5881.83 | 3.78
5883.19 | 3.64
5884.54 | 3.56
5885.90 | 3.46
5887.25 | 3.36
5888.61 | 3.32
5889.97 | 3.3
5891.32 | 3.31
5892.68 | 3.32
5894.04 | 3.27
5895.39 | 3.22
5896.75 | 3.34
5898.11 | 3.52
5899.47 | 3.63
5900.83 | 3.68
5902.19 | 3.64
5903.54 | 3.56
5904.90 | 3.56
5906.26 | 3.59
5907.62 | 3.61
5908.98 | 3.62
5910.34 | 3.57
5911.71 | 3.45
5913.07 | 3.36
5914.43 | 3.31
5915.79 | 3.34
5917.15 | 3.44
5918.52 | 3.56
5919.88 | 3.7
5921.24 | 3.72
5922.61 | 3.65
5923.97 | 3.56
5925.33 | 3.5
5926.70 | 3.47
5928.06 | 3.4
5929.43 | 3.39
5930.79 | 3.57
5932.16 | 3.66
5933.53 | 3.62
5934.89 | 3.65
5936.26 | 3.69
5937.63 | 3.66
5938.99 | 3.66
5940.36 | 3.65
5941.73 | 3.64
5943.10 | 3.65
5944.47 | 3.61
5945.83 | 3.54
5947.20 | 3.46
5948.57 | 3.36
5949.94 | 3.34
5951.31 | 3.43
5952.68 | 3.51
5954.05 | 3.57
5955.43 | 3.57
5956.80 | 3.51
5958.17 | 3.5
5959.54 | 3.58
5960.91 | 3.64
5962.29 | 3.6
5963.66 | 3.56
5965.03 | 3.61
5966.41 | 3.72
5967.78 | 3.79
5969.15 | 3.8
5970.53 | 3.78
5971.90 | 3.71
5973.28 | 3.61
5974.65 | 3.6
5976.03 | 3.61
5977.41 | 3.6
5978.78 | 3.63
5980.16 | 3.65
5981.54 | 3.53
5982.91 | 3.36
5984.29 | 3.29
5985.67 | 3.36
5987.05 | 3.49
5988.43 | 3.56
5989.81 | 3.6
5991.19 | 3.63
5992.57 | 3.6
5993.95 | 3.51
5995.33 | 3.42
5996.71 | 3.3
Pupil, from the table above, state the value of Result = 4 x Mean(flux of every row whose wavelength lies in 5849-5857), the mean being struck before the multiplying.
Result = 13.9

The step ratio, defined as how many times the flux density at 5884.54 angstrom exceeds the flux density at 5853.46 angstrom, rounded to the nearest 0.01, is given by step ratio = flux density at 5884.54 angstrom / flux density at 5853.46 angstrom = 1.04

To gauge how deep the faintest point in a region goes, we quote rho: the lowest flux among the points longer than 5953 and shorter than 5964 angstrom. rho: 3.5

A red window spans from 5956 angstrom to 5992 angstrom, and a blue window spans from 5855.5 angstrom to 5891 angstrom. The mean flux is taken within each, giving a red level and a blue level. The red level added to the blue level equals 7.7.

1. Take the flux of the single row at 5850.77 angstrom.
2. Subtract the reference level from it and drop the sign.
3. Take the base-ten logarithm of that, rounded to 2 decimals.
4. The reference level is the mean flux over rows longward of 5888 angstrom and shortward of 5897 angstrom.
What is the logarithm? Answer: -0.61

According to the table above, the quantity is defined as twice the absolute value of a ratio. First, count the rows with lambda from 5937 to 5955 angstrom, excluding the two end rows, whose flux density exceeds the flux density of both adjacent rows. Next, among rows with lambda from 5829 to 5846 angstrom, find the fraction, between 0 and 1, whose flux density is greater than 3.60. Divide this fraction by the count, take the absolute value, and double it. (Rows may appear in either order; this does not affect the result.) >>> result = 1.7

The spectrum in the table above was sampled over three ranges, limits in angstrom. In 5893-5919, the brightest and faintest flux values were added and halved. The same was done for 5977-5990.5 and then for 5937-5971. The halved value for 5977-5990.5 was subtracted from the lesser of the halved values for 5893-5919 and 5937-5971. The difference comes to -0.02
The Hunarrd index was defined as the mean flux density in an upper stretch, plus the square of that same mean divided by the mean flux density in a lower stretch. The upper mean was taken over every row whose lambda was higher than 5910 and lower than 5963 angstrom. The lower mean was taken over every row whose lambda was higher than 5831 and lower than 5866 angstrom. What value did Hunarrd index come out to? 7.01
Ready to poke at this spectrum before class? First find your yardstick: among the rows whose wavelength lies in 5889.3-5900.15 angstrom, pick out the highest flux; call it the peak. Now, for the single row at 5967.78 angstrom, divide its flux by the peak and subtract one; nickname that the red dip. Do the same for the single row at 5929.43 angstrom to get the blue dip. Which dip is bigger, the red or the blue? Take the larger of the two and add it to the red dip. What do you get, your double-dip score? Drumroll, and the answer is 0.09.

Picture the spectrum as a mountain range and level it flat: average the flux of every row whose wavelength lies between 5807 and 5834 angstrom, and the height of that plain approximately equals 3.80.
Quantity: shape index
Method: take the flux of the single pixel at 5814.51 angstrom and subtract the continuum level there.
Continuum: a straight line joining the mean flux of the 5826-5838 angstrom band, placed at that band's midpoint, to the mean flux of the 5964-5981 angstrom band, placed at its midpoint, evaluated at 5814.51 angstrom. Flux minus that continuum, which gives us -0.16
